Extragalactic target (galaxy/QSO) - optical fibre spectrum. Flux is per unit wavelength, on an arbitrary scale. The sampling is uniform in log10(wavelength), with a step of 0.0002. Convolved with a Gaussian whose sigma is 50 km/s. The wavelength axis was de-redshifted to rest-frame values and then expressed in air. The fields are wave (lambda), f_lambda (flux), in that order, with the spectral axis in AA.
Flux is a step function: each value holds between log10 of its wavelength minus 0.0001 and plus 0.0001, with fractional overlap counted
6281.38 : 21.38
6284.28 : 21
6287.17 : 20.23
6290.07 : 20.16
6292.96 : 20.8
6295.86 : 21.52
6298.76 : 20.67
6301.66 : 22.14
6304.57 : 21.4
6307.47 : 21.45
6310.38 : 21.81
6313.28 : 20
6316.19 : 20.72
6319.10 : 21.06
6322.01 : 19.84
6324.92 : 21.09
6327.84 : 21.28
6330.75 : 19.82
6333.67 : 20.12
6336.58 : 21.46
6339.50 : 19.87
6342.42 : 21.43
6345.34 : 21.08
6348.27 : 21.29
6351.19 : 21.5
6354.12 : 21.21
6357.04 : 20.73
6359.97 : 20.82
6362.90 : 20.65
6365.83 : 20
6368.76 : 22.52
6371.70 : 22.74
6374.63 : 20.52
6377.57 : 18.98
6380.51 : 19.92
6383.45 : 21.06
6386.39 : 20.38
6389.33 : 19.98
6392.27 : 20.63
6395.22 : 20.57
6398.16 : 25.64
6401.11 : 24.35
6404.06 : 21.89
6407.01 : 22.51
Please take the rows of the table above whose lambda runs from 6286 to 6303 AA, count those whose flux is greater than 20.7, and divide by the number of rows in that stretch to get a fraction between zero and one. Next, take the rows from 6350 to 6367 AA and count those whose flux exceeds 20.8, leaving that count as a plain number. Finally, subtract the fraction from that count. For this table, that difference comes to 2.5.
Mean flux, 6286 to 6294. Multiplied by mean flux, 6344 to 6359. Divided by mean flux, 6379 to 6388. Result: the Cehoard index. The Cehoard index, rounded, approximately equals 21.10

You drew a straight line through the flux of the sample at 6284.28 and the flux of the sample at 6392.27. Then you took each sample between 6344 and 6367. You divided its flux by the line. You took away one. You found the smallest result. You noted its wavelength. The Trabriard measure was 6365.83 AA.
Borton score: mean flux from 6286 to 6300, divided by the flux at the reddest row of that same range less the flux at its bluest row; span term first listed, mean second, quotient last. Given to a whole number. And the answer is 47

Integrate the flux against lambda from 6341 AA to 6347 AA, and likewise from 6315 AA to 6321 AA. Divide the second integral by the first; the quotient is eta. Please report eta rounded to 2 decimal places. 0.98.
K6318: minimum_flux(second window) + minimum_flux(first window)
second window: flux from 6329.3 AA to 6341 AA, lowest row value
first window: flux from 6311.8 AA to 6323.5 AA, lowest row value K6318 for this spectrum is 39.7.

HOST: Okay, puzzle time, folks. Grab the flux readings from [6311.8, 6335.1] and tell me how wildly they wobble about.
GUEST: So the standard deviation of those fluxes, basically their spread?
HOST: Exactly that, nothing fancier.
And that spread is 0.6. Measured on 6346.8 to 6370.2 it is 0.7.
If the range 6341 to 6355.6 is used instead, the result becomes 0.2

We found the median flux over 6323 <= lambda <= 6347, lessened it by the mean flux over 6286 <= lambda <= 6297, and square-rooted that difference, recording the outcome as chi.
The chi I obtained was 0.64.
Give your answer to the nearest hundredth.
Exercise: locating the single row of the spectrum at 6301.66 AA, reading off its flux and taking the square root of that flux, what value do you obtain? 4.71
